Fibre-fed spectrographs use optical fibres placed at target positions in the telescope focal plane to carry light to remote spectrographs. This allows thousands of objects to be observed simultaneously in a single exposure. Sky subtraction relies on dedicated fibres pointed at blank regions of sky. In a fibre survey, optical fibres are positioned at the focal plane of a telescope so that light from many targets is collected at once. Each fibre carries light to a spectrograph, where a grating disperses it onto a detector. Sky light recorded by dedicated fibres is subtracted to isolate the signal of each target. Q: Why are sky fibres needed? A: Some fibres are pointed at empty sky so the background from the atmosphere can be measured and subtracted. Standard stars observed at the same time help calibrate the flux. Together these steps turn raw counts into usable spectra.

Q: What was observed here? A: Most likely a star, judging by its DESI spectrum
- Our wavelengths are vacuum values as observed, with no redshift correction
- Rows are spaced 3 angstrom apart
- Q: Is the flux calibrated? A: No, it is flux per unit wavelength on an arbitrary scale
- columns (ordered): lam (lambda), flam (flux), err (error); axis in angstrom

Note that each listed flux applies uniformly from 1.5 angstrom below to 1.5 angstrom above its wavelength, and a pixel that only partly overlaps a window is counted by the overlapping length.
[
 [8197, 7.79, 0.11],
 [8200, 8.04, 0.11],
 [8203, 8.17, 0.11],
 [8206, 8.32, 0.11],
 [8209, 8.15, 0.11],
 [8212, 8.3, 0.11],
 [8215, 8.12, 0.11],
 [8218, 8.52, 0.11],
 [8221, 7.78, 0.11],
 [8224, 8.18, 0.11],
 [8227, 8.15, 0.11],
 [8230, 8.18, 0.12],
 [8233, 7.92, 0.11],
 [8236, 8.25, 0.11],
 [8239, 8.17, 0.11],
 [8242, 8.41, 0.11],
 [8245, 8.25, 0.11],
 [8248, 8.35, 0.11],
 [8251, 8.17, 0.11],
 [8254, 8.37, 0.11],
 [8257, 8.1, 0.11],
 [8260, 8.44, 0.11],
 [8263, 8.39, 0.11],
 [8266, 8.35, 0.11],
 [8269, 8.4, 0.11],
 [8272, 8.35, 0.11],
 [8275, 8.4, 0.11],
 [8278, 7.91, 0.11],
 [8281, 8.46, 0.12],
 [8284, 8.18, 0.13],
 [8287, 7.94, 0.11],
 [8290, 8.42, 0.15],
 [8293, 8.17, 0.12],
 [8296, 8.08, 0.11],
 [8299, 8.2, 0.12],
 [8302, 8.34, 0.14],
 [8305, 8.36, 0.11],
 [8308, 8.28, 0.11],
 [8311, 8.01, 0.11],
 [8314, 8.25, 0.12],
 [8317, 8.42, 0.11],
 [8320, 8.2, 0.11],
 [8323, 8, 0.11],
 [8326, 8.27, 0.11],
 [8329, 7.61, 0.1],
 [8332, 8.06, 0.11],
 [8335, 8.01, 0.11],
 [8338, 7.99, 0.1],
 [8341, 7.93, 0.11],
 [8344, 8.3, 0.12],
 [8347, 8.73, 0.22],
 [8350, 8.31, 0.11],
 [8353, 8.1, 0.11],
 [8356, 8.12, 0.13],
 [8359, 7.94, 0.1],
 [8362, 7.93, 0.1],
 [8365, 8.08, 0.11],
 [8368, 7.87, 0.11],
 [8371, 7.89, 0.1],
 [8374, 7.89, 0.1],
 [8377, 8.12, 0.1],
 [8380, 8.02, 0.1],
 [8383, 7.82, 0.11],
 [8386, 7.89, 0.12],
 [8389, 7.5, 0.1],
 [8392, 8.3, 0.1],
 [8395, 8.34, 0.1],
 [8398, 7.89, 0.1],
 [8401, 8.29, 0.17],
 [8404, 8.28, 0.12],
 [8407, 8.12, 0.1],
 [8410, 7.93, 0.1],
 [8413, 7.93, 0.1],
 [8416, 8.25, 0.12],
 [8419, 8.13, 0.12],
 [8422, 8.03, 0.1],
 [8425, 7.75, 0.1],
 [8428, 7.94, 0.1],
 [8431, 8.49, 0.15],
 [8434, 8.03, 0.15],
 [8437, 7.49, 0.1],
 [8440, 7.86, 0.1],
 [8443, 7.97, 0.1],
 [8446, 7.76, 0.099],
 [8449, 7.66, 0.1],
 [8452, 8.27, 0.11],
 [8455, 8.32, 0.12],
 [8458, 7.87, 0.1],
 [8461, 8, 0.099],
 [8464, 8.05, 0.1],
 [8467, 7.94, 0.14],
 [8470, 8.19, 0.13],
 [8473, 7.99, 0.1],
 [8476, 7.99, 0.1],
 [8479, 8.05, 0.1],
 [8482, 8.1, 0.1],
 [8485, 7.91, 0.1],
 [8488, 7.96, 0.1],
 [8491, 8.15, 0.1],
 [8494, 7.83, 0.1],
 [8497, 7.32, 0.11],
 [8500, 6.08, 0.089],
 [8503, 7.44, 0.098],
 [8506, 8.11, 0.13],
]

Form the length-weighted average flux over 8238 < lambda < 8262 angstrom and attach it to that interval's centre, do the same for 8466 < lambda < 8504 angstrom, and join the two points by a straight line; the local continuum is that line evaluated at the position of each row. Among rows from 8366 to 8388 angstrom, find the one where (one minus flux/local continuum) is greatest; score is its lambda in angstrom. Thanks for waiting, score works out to 8383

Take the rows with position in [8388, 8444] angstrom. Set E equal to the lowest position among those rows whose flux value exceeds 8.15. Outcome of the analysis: 8392 angstrom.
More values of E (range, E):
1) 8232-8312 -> 8236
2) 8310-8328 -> 8314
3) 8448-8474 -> 8452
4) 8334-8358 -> 8344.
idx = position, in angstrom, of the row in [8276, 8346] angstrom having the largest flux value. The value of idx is 8281 angstrom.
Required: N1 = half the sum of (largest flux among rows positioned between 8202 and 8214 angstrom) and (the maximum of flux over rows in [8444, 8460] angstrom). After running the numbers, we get 8.32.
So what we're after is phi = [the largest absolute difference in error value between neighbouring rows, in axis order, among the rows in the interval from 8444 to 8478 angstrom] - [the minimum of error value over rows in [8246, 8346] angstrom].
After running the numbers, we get -0.060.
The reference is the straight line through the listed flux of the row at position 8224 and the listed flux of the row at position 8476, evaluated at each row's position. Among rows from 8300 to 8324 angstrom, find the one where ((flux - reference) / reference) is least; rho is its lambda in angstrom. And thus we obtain 8323 angstrom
